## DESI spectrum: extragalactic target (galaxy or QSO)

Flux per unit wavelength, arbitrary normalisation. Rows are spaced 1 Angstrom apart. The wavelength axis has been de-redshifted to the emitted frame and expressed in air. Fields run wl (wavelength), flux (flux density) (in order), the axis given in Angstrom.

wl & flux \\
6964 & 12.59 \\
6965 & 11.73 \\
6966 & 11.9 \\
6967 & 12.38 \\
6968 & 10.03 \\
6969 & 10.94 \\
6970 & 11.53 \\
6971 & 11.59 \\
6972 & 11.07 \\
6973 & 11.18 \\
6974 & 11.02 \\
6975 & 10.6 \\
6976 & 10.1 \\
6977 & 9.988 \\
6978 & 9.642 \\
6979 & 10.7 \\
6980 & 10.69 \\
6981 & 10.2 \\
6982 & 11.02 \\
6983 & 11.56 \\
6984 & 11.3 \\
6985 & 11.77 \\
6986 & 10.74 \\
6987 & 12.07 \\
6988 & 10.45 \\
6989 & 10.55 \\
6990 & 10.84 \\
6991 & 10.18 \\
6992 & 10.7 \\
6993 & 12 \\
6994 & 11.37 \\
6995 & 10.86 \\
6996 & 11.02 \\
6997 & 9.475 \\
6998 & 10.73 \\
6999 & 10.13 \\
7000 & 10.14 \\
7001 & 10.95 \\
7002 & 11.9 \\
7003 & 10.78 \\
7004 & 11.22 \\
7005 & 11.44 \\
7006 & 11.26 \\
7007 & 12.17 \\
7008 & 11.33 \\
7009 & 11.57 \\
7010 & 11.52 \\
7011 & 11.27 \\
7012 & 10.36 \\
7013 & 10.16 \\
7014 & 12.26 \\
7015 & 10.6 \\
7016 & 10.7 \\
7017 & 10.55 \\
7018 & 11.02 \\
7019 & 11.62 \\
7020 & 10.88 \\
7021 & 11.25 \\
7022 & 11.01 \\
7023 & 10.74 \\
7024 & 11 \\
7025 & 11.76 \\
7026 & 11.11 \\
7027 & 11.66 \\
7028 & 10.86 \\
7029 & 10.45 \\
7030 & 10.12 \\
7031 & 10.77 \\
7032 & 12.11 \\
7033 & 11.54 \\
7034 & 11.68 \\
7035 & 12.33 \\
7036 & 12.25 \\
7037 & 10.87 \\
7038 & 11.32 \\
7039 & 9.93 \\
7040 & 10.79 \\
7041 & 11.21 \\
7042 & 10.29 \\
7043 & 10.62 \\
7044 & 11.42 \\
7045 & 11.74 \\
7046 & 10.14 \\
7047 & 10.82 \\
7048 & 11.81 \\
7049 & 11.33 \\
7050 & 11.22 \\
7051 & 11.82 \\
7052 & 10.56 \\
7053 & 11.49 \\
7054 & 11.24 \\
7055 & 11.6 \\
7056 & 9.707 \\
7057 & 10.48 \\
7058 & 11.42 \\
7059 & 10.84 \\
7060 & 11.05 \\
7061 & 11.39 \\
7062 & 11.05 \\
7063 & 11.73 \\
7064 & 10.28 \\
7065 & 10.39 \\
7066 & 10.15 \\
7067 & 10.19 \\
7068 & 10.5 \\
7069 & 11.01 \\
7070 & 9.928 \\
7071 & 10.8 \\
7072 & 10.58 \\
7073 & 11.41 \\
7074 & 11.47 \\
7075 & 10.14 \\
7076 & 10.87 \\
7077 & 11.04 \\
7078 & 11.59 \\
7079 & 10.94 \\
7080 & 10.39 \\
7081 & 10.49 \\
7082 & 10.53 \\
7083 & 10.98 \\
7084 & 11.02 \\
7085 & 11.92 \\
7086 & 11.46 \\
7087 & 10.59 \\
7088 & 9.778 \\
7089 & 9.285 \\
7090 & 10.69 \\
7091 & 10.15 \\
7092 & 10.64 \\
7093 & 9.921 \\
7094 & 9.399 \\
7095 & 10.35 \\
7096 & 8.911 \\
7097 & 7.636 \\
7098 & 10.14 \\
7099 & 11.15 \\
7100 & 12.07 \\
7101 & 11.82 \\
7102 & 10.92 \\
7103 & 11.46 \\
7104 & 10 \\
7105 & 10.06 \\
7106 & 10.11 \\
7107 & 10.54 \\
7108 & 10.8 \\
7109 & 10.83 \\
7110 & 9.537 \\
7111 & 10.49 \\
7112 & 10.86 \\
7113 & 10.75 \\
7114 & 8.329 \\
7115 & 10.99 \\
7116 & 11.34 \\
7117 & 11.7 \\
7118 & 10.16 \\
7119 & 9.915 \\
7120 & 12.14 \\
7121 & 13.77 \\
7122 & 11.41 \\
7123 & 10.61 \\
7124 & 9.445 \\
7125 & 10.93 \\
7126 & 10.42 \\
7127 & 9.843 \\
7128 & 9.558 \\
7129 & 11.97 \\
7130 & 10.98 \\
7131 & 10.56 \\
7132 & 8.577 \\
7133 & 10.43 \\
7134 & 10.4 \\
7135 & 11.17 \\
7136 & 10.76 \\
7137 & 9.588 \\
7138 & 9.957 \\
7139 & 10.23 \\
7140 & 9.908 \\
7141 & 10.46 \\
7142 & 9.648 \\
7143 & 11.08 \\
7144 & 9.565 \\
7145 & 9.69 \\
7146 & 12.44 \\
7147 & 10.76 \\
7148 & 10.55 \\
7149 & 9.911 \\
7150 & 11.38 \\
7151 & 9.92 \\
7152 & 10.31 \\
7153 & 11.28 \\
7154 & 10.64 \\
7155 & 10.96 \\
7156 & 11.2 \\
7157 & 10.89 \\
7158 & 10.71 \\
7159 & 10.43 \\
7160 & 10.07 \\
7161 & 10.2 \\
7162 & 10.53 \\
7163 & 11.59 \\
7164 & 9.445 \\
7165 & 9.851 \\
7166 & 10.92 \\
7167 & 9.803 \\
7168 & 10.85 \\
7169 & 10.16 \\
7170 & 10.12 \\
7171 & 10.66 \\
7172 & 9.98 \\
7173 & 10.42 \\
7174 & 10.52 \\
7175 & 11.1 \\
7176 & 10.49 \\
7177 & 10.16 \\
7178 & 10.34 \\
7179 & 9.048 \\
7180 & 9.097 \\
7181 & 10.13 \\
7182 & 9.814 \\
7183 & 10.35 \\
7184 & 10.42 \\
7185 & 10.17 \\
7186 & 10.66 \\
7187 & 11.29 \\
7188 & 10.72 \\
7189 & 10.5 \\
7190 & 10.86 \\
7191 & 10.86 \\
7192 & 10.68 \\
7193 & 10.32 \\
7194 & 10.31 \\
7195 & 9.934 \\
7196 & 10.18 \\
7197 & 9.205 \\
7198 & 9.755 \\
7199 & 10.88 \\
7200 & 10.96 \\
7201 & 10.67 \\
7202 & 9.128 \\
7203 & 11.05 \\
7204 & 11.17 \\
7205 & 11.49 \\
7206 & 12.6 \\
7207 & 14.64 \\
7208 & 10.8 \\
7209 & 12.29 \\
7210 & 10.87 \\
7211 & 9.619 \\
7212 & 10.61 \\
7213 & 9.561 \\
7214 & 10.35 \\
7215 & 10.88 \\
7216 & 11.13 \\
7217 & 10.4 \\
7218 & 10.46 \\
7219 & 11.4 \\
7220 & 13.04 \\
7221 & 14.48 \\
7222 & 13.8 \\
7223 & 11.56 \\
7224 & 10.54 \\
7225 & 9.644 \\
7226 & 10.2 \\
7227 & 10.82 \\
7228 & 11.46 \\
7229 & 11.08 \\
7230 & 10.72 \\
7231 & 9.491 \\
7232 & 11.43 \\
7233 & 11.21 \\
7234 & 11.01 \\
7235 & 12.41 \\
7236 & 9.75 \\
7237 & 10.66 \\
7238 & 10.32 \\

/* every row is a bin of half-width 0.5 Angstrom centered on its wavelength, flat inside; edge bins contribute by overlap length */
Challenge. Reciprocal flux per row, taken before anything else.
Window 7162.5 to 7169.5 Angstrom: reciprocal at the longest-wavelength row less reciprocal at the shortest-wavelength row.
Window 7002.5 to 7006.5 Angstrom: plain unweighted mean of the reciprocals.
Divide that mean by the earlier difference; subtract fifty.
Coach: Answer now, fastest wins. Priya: -43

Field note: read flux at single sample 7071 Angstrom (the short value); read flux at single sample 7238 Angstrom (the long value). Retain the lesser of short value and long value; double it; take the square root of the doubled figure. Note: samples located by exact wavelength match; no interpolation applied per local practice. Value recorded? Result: 4.54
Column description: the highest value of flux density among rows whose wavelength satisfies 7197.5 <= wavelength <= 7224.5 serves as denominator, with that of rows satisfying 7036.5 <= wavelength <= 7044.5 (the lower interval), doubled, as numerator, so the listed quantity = 1.56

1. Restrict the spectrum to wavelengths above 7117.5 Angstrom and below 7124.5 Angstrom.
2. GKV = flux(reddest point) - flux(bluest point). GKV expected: -0.7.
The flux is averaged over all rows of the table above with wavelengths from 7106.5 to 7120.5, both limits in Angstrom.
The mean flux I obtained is 10.60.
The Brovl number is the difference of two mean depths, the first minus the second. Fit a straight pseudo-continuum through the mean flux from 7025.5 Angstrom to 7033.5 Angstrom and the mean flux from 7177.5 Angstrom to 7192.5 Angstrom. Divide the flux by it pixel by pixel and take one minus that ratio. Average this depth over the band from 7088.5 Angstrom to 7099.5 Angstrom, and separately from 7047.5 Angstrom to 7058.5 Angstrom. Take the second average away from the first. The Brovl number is 0.10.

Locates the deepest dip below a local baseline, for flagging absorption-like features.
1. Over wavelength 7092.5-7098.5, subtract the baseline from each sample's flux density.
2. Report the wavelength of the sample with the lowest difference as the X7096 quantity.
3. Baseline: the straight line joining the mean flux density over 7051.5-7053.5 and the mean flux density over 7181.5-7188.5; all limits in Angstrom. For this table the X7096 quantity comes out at 7097 Angstrom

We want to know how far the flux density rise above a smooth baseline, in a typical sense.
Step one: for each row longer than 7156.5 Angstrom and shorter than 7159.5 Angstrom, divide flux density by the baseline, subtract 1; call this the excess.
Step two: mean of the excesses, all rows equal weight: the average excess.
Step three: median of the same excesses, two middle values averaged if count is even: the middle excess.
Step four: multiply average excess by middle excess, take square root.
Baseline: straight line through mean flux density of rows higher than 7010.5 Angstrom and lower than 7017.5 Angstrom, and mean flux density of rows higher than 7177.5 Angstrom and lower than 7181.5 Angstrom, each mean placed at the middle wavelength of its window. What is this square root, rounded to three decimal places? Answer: 0.090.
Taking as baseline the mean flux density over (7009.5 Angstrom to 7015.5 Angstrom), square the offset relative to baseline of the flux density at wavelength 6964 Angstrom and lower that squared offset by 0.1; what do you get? 2.3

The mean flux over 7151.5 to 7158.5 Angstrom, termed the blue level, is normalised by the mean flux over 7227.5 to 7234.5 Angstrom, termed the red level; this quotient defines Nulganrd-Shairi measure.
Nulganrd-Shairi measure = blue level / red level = 0.99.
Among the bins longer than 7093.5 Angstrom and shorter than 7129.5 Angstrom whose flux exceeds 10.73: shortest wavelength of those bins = 7099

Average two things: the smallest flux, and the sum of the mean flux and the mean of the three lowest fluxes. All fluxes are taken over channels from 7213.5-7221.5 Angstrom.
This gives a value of 16.1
